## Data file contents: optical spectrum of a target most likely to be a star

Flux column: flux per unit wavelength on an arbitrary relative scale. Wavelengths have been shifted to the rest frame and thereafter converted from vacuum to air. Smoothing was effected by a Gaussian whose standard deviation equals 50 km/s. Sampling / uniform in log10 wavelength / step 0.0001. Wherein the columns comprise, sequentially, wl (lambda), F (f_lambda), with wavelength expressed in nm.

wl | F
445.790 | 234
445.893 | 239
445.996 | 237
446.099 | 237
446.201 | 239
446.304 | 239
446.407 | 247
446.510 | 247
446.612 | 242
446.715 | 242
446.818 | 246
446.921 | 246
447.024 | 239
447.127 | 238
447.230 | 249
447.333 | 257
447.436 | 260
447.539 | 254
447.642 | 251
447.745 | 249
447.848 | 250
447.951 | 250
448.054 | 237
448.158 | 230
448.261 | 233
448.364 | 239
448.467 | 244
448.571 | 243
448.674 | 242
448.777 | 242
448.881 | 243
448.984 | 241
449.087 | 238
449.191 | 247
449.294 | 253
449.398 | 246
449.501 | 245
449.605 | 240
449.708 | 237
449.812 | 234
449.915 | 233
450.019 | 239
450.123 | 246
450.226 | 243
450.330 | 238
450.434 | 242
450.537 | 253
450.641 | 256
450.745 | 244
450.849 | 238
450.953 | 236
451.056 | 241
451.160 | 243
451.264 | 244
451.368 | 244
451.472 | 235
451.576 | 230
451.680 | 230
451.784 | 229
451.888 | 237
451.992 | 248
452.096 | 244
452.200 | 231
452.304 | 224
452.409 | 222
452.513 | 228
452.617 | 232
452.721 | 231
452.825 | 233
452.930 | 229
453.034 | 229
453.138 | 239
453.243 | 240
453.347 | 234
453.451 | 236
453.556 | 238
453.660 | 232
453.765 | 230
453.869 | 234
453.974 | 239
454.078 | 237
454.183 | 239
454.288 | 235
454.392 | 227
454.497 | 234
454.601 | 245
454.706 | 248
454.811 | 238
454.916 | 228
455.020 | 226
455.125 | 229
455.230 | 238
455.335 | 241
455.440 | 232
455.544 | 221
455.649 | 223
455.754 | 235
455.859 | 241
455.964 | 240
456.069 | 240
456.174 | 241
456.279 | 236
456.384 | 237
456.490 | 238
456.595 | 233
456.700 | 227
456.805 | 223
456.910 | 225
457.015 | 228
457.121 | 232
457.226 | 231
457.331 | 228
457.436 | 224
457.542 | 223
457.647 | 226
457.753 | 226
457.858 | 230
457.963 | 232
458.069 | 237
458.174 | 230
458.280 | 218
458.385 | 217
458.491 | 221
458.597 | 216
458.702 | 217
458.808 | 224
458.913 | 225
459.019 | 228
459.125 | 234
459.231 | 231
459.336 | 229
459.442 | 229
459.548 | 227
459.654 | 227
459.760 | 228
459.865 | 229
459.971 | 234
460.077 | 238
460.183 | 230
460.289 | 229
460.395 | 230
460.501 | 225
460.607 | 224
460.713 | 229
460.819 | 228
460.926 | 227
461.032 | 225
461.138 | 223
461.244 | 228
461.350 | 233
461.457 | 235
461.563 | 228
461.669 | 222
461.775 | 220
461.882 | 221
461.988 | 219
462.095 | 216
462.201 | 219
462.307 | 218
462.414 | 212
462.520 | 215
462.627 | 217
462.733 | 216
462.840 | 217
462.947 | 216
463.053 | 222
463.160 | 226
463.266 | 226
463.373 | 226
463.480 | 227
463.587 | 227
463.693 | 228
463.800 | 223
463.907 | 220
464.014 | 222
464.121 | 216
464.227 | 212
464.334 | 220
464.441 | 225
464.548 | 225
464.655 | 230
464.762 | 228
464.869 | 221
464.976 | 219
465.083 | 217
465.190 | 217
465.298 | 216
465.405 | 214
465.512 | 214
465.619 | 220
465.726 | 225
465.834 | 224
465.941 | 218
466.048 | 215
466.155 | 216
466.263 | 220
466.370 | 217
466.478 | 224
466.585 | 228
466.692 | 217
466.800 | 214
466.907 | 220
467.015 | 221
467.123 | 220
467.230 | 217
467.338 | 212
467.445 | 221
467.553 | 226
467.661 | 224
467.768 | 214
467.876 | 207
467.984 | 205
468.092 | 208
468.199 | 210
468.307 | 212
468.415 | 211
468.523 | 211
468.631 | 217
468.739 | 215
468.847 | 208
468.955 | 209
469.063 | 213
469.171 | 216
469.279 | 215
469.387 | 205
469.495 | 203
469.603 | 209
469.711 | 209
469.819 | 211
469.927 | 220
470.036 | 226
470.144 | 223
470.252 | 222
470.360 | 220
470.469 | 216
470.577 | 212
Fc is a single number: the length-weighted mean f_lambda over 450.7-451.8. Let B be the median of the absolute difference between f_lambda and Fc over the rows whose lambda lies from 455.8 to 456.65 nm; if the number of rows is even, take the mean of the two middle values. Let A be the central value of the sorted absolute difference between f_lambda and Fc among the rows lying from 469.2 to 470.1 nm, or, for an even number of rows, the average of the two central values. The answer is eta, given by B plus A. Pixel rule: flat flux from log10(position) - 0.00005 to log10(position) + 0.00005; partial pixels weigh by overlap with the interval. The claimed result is 30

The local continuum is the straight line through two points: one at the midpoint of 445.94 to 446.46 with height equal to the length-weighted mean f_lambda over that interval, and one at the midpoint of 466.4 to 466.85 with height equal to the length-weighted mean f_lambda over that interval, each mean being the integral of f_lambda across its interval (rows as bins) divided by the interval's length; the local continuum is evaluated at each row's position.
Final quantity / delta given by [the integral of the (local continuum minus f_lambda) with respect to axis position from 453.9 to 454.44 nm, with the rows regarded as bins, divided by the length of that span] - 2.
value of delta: -5.3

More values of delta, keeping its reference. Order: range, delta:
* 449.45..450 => -3.6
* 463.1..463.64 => -4.8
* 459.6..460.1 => -6.0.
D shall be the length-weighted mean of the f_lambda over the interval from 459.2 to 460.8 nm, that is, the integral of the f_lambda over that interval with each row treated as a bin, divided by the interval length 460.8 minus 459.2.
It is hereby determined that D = 229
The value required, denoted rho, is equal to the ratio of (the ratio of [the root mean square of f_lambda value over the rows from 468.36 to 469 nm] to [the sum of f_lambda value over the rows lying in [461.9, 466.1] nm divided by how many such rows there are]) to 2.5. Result 0.3848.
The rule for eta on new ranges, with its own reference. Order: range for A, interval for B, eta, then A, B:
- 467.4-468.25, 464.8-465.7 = 47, 25.9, 20.9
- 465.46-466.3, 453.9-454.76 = 22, 18.9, 3.4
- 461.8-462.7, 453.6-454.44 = 24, 20.4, 3.4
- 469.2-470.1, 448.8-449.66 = 34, 27.9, 6.1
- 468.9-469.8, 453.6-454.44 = 32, 28.9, 3.4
